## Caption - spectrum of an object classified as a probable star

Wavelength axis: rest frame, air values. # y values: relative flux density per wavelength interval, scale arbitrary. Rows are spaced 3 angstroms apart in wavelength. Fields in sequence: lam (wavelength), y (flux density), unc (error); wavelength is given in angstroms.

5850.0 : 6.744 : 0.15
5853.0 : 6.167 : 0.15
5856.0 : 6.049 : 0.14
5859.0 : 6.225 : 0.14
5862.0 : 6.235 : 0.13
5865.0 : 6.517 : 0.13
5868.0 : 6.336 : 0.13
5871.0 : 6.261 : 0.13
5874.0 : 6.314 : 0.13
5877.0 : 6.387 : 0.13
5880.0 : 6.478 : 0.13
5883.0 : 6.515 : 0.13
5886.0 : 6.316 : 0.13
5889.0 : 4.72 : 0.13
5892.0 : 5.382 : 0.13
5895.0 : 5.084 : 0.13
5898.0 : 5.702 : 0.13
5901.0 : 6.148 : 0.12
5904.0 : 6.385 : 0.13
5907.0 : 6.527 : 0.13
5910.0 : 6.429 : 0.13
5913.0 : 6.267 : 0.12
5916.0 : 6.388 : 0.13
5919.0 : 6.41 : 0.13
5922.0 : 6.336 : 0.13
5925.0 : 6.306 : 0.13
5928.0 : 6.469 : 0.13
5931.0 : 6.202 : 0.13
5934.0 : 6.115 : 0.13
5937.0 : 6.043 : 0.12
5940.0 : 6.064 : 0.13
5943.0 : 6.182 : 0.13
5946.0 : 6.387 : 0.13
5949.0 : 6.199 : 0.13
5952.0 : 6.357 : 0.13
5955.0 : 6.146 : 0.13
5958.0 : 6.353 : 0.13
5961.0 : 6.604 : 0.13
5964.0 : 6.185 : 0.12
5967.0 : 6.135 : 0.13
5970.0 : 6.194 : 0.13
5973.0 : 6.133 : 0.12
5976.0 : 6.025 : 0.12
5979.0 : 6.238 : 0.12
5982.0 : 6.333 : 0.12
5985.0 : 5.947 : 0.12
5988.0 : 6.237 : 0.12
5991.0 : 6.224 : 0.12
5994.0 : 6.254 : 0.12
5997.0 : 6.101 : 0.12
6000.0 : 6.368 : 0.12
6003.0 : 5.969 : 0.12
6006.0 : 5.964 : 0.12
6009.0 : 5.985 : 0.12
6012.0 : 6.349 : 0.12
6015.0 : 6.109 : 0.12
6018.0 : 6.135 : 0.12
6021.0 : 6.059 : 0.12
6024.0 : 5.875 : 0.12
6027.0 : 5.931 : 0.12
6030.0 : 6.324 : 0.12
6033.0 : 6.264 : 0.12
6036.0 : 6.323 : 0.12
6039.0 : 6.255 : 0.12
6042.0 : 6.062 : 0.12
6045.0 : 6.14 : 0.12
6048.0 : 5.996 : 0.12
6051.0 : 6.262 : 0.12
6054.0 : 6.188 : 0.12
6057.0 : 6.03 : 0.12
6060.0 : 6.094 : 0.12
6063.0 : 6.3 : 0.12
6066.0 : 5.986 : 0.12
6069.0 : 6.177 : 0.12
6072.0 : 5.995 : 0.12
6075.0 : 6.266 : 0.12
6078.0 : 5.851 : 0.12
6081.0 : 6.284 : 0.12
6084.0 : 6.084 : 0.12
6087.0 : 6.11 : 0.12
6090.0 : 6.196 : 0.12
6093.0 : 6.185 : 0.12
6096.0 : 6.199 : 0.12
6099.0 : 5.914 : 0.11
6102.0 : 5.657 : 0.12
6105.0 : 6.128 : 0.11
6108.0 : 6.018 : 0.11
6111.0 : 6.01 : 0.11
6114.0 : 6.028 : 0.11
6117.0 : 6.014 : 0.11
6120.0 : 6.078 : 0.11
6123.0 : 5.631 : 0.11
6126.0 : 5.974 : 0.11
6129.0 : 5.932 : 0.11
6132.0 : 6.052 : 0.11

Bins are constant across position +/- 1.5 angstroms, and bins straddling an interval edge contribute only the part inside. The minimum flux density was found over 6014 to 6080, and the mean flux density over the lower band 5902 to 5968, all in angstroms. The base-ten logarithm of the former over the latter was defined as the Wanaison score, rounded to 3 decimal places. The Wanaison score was -0.032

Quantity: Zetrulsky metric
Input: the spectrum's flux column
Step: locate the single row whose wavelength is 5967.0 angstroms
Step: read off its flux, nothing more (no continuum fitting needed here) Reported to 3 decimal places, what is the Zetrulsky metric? 6.135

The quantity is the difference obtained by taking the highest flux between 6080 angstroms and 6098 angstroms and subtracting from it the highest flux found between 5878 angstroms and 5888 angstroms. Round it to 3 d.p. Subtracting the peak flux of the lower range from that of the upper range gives -0.231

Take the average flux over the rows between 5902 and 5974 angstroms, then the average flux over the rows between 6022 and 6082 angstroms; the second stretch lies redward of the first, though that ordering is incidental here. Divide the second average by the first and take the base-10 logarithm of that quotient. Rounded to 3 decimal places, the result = -0.011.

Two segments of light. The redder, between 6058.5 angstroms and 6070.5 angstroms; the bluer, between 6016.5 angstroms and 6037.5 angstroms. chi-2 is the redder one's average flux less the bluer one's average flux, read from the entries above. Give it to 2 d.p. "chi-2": 0.01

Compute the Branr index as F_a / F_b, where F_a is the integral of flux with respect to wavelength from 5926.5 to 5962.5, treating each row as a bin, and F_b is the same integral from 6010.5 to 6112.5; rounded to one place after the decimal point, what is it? 0.4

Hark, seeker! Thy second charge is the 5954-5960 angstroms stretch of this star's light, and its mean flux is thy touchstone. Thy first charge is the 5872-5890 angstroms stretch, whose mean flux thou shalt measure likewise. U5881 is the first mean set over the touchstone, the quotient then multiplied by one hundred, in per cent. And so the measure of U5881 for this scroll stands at 98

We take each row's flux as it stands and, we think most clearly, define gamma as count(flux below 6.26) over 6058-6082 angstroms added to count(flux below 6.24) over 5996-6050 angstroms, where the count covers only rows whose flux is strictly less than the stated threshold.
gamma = 17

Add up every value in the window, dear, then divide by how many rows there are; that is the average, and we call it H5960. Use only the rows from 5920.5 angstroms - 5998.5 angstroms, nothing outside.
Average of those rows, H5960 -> 6.222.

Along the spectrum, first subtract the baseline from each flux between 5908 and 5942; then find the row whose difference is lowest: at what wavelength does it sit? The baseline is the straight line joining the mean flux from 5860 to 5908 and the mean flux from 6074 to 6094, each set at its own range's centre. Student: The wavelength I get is 5937.0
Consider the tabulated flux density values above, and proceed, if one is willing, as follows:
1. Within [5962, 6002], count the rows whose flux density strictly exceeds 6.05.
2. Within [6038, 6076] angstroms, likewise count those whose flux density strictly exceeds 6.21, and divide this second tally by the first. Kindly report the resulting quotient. 0.364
